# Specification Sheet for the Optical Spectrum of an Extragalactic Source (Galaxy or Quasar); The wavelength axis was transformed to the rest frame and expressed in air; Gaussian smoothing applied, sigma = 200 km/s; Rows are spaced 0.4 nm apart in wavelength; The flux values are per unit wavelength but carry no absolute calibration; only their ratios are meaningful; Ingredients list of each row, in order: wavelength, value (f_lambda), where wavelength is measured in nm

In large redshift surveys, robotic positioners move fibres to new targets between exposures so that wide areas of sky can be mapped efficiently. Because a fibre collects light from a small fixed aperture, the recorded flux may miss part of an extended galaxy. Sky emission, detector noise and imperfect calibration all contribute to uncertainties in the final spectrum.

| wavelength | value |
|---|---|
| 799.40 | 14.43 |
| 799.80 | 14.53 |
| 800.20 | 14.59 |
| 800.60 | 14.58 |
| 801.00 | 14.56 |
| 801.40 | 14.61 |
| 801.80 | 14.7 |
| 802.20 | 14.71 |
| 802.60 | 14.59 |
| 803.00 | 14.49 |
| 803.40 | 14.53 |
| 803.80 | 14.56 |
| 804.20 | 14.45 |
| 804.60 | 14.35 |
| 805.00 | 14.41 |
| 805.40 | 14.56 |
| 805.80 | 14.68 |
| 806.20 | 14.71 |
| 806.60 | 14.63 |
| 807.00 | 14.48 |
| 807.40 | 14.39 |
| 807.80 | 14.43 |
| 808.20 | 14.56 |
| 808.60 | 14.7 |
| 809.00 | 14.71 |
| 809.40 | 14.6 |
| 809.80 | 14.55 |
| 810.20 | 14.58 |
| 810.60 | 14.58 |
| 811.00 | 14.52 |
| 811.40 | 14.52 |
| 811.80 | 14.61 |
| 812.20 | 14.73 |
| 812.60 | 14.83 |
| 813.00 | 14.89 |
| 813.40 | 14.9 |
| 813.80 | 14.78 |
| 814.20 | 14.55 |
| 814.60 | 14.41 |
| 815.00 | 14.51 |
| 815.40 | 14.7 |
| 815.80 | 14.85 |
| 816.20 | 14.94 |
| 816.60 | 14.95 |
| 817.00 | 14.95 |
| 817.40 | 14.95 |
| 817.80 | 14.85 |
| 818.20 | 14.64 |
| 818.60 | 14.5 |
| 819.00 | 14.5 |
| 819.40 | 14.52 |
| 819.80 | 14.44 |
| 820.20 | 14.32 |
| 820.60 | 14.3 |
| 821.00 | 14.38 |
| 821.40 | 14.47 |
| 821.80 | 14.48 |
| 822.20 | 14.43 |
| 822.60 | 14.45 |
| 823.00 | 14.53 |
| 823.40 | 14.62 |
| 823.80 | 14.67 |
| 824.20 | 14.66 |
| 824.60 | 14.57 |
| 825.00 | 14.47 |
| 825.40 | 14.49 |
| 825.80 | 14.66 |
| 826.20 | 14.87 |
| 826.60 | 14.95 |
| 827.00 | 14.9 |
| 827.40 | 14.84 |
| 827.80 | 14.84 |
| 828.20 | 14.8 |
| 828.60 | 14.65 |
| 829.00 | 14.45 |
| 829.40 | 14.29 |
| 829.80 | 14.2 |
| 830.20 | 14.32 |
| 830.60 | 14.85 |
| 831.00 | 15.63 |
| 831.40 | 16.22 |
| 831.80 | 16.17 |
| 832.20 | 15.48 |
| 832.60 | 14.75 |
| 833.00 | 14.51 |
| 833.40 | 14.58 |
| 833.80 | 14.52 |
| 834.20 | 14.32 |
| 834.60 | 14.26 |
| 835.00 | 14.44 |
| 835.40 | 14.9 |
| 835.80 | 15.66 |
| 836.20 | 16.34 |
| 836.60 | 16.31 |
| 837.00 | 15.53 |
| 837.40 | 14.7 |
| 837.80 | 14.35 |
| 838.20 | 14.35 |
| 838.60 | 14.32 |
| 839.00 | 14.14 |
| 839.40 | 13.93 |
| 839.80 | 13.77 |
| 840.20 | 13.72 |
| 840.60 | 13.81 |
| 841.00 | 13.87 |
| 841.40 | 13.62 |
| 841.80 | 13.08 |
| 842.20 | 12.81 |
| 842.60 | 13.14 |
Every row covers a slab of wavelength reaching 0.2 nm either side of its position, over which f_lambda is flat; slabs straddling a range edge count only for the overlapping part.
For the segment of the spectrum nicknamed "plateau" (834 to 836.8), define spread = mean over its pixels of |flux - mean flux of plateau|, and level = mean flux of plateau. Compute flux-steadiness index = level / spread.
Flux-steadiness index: 19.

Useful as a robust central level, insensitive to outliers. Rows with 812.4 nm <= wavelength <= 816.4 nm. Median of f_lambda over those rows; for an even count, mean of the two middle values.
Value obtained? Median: 14.8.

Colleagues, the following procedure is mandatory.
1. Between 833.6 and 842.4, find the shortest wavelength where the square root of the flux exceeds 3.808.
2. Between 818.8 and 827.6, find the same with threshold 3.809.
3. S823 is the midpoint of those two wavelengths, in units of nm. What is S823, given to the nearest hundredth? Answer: 826.60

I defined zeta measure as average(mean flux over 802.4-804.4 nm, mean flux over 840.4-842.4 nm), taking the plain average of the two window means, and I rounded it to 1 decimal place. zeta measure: 14.0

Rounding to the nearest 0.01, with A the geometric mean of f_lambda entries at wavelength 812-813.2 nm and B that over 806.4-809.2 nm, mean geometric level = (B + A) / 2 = 14.69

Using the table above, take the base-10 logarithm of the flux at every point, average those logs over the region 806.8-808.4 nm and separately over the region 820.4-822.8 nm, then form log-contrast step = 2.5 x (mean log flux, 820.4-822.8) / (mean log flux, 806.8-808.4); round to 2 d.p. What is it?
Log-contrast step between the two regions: 2.50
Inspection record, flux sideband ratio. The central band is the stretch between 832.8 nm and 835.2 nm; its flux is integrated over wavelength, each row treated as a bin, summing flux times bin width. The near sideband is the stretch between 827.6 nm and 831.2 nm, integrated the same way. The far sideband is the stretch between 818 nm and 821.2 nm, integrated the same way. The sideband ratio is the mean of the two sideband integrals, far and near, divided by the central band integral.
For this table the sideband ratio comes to 1.43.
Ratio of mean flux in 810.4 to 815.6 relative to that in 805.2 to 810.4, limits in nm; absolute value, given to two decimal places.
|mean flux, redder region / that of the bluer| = 1.01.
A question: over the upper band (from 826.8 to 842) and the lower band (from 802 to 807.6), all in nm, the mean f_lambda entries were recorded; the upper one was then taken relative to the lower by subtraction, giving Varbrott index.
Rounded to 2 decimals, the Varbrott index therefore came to 0.13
